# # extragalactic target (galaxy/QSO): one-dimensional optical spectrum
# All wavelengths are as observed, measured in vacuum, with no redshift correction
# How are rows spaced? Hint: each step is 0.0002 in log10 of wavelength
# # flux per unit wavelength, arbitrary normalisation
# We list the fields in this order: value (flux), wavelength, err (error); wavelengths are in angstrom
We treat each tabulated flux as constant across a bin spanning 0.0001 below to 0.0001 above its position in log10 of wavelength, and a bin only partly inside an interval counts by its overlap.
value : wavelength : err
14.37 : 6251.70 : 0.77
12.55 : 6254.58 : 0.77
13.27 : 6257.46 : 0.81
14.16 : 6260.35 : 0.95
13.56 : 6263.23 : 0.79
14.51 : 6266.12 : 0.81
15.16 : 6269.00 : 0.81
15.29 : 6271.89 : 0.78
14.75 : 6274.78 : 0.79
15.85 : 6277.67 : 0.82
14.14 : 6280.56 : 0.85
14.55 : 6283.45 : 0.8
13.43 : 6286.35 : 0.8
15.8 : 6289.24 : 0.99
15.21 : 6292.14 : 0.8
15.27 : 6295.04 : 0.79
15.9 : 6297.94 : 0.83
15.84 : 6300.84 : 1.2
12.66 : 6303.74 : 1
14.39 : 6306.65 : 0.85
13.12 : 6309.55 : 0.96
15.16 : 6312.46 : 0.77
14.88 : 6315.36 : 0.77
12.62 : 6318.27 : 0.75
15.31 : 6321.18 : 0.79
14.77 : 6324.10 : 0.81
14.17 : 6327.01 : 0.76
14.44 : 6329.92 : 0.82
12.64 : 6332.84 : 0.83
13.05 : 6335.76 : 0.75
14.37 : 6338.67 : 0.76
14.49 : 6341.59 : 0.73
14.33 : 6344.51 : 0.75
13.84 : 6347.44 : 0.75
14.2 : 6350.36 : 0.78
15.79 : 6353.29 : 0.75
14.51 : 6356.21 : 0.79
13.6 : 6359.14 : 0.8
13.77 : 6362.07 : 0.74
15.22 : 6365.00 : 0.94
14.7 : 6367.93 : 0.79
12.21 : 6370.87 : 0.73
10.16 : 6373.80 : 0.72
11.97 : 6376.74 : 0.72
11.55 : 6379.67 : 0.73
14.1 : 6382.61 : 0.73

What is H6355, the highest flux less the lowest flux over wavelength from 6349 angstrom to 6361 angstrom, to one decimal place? 2.2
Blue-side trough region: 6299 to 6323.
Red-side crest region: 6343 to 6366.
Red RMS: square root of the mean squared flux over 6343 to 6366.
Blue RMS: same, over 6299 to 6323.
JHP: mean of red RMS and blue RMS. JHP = 14.4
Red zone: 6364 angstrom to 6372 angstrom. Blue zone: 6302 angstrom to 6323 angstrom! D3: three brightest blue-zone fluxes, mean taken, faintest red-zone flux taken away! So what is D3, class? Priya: 2.91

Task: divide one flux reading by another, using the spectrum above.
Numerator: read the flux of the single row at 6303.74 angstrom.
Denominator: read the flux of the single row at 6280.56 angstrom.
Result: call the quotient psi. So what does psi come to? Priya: 0.90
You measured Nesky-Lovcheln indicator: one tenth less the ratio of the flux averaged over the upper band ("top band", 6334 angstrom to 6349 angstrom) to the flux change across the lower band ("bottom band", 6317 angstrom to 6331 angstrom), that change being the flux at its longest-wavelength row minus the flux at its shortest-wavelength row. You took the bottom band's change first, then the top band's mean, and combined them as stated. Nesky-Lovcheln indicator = -7.6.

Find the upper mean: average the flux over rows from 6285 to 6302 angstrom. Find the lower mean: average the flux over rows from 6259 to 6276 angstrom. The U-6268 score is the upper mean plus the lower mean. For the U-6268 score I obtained 29.8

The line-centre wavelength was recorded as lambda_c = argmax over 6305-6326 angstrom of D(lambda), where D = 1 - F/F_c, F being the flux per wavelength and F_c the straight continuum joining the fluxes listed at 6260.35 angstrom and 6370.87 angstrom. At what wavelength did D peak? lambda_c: 6318.27 angstrom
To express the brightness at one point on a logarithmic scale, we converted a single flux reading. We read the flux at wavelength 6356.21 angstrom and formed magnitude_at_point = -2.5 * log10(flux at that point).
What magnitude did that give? -2.90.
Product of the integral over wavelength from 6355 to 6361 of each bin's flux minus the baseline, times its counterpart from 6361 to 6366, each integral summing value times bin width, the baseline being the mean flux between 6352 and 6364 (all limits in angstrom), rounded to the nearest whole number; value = -1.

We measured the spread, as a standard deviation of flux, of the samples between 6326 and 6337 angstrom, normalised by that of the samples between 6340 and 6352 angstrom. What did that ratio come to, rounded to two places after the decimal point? 3.13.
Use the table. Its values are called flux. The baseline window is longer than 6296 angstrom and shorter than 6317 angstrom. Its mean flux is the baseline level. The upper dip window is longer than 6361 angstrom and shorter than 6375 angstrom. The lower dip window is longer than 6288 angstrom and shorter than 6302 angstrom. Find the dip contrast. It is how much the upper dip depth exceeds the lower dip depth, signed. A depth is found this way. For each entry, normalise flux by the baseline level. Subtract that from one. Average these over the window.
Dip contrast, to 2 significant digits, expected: 0.16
